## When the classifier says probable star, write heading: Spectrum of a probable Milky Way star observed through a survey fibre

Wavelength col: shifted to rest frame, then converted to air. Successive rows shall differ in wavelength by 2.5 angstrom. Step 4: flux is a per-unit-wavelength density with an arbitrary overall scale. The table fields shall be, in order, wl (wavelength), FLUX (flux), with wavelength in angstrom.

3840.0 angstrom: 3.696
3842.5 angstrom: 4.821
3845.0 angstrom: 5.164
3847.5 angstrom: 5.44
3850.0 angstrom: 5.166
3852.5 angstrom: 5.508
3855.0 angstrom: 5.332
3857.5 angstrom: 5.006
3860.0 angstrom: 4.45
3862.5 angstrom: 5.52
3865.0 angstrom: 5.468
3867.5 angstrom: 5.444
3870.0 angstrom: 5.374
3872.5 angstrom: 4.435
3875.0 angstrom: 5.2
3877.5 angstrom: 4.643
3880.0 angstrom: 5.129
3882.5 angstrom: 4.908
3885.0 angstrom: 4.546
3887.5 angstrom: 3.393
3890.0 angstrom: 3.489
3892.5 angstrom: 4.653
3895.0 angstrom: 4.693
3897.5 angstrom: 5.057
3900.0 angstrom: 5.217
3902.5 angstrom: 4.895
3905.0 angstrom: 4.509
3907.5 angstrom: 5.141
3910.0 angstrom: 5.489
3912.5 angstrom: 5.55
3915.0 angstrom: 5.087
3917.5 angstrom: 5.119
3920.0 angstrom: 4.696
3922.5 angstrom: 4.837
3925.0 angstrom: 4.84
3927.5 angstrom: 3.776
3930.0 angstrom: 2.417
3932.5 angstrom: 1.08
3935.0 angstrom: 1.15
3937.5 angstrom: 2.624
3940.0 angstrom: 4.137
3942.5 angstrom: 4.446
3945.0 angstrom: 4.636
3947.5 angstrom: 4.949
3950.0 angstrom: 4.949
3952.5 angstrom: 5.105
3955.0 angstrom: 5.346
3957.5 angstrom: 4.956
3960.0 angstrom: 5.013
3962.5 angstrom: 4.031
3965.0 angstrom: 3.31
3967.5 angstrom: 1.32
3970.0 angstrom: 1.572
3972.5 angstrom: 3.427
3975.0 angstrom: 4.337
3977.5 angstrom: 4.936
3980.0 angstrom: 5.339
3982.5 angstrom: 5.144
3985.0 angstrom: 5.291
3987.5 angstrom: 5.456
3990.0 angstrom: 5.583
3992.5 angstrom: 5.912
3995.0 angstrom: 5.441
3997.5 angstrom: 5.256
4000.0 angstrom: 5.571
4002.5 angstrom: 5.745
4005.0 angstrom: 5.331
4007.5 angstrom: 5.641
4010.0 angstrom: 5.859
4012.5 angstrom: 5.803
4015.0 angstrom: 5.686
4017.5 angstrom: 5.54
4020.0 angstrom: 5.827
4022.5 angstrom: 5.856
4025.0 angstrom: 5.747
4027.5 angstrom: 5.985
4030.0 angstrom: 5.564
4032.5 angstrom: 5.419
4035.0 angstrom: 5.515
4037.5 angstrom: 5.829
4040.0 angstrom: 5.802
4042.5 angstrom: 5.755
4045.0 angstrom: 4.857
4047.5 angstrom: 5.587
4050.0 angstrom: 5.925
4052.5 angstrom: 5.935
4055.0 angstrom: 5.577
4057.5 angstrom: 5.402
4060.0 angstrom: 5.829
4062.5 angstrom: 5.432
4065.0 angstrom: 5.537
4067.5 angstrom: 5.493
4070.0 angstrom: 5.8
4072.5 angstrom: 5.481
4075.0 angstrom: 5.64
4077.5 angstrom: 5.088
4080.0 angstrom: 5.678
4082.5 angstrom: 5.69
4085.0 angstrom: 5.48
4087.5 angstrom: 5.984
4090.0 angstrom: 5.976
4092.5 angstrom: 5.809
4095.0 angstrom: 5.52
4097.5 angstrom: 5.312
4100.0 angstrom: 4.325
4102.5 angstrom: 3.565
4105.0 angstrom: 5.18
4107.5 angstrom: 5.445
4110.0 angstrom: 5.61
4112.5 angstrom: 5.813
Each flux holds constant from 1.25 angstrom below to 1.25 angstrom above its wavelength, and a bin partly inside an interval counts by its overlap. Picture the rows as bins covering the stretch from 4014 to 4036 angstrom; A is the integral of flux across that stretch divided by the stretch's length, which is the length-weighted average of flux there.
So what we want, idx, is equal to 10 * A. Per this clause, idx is 57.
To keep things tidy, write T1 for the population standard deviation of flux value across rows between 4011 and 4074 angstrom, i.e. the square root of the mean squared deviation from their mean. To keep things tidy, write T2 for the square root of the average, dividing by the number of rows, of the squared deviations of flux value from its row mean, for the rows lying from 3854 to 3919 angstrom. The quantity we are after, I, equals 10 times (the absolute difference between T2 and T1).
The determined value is 3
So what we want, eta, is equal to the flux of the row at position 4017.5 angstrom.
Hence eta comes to 5.54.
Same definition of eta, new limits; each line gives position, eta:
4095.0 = 5.52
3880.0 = 5.129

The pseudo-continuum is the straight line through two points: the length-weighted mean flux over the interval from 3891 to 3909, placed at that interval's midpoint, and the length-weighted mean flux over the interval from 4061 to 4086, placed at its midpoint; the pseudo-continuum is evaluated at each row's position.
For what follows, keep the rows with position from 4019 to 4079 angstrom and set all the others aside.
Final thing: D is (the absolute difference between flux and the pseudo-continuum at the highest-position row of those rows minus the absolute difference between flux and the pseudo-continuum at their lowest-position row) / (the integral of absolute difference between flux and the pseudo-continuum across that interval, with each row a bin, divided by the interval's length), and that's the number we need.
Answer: -0.1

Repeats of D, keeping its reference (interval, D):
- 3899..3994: 0.4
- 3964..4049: -2.7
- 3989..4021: 0.4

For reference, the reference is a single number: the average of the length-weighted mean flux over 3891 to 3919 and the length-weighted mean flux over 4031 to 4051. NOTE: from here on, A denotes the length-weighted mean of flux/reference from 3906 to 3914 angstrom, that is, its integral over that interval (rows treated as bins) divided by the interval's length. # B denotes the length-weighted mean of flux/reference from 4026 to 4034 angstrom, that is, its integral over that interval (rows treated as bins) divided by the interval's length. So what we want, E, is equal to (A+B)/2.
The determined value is 1.04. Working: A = 1.01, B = 1.07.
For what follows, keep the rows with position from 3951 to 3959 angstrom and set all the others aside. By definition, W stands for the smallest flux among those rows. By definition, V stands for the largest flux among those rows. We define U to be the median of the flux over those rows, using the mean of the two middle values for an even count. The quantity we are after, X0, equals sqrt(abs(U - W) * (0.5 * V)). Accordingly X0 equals 0.6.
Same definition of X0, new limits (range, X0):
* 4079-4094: 0.9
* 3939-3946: 0.8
